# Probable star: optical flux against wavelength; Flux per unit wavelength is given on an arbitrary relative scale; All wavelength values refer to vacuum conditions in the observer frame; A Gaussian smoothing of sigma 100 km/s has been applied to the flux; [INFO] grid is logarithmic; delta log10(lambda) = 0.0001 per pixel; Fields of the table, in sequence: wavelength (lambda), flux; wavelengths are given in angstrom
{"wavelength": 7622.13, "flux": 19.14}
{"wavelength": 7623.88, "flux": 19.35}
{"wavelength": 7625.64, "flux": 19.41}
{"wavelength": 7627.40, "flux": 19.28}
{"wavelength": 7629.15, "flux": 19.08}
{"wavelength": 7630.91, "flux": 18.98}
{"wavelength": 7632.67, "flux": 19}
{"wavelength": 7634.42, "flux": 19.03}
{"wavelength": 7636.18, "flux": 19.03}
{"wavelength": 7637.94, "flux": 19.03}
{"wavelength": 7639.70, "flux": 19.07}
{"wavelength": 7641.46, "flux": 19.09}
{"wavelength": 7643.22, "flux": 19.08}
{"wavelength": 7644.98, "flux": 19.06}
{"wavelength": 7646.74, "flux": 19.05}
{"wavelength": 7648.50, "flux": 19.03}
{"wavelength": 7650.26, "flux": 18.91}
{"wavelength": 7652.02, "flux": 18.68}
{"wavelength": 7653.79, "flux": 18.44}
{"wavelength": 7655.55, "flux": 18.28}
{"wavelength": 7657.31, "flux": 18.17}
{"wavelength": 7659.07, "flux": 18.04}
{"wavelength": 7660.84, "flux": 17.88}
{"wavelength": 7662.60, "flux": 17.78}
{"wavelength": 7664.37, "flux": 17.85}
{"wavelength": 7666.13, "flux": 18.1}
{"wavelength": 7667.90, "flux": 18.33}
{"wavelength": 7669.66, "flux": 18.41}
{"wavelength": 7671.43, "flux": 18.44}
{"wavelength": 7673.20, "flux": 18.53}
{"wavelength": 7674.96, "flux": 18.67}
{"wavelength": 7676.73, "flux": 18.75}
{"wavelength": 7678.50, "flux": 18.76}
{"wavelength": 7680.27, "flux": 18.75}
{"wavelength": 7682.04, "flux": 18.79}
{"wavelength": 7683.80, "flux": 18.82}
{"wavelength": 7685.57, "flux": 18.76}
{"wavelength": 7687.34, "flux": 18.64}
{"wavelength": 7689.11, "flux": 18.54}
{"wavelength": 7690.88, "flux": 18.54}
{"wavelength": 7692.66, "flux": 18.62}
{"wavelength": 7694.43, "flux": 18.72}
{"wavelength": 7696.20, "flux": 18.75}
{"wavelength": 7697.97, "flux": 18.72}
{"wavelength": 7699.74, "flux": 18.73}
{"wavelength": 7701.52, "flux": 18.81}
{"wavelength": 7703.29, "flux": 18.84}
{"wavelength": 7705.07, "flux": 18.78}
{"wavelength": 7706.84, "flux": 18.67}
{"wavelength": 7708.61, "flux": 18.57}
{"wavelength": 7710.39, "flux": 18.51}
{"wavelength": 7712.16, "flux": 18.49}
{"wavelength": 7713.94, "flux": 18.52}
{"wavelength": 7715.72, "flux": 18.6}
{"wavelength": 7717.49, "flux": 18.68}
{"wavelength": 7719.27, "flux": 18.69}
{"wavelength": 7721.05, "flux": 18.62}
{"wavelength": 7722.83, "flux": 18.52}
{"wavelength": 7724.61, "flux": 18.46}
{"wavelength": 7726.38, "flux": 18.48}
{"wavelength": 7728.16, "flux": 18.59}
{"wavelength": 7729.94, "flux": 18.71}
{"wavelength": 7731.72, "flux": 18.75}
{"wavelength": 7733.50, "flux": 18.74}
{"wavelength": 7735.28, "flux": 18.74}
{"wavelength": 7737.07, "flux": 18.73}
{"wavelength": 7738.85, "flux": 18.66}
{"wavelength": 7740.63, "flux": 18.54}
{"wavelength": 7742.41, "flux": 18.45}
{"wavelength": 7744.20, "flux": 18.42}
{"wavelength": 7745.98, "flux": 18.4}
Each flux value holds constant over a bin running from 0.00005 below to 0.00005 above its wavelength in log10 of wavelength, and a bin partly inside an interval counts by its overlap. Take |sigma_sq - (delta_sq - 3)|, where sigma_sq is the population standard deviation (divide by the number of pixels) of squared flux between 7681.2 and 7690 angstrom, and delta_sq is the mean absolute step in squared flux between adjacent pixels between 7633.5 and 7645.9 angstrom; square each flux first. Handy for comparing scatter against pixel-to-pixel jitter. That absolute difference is 6.3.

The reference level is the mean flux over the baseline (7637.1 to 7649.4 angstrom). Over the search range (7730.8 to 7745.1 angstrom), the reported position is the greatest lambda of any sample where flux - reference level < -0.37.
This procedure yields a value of 7744.20 angstrom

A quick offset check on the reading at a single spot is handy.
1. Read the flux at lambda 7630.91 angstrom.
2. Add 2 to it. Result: 21.0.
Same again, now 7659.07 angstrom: 20.0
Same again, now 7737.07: 20.7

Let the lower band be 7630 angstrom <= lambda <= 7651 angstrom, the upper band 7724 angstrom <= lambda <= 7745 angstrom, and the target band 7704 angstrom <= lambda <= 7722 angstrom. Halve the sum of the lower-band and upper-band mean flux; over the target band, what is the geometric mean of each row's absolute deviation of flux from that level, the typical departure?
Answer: 0.18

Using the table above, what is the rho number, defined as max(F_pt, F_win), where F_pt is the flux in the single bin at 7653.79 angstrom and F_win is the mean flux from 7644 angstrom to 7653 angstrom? 18.9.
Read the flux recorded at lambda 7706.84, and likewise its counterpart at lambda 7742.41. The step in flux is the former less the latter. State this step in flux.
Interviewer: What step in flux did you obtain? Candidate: 0.22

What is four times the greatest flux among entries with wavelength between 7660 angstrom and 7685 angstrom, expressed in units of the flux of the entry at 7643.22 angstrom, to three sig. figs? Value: 3.95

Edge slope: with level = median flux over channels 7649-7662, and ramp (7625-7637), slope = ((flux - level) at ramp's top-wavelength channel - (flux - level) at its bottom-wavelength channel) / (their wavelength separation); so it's -0.036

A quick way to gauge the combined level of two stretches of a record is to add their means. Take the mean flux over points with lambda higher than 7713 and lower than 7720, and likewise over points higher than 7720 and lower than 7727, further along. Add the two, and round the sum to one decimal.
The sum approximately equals 37.1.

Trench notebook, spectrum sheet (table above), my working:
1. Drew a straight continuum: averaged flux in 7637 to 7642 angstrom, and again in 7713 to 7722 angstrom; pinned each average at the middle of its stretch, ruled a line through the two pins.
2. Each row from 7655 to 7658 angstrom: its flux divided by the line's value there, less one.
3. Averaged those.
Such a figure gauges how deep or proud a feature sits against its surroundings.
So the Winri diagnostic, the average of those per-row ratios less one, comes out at -0.04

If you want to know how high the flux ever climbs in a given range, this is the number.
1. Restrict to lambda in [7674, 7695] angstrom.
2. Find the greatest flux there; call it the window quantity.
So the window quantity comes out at 18.82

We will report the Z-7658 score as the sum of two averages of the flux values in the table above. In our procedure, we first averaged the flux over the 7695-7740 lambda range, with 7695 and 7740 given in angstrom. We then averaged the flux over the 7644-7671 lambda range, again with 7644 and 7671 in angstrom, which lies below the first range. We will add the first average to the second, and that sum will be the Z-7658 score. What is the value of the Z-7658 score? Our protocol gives 37.1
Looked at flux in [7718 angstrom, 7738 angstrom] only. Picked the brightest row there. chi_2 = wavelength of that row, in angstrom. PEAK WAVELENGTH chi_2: 7731.72 angstrom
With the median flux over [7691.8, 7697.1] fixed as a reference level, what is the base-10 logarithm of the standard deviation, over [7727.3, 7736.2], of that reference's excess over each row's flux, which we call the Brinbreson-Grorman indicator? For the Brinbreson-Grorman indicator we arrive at -1.2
